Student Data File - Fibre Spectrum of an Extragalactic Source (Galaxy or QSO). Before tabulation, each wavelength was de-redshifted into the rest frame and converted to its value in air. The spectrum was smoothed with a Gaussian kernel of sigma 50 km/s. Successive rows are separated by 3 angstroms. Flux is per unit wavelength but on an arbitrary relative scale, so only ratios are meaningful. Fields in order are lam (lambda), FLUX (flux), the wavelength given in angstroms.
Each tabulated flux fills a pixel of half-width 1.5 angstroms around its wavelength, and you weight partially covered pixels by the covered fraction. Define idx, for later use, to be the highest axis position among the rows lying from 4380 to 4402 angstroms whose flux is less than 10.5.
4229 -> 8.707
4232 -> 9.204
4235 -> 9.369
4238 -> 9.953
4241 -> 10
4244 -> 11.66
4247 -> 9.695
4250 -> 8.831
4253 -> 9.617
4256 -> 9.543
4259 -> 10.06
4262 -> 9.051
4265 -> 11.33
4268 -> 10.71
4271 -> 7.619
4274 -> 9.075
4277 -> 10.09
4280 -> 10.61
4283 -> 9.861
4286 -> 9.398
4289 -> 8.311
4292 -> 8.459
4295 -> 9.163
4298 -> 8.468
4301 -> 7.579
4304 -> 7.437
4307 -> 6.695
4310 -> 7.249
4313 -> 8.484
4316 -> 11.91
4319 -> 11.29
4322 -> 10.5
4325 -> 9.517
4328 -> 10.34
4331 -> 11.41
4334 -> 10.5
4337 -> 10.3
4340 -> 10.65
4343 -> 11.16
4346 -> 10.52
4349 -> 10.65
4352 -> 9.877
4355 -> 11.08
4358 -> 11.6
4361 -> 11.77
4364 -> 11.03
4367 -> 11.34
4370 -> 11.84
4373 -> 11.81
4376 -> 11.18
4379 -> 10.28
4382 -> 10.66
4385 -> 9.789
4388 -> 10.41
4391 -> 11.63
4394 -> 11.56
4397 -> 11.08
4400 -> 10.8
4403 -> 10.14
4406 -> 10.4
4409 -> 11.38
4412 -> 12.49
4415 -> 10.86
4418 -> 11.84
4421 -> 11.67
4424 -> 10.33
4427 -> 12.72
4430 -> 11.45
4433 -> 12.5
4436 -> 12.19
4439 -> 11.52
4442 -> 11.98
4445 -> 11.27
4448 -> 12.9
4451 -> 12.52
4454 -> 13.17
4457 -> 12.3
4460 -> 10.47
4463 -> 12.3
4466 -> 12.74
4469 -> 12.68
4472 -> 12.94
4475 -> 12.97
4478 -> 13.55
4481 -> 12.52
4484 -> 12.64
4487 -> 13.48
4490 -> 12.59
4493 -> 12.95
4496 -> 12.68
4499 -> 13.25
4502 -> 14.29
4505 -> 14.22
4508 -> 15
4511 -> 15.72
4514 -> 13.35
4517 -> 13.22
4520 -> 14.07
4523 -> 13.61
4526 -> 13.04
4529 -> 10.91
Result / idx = 4388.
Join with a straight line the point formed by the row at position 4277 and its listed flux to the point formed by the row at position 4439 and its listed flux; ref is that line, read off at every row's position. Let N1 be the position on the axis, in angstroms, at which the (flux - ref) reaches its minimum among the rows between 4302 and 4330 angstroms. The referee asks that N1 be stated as 4307 angstroms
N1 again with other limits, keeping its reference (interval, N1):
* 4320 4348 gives 4325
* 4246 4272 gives 4271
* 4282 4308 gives 4307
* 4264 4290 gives 4271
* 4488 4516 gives 4490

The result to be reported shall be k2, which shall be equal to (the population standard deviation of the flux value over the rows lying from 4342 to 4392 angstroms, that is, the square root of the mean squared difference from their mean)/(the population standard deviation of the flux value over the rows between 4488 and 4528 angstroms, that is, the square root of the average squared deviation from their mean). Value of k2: 0.7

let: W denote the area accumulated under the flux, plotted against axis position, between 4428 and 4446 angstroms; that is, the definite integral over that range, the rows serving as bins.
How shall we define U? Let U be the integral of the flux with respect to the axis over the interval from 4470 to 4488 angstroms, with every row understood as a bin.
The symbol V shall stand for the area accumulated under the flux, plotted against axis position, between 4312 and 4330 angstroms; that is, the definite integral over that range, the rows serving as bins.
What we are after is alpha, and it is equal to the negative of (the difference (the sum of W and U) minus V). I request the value -260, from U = 234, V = 188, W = 213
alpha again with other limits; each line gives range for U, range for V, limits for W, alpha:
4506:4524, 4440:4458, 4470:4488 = -267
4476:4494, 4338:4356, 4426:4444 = -258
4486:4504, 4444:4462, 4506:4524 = -275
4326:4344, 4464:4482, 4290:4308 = -104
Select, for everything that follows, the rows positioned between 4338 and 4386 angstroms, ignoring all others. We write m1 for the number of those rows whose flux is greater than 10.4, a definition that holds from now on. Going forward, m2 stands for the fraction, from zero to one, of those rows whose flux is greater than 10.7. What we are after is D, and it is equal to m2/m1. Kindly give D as 0.043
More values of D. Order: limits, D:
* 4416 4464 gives 0.058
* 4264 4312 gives 0.042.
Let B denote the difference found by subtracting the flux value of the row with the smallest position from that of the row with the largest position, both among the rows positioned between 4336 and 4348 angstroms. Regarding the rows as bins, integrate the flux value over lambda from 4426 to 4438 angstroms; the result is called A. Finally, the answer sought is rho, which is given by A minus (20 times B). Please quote 142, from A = 146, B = 0.2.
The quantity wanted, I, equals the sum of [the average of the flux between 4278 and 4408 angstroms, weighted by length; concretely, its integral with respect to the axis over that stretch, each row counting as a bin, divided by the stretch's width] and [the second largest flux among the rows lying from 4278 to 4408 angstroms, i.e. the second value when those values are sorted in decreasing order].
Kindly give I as 22.0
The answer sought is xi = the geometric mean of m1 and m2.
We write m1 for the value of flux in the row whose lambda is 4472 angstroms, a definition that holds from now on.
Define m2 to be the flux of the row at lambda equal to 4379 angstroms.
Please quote 11.5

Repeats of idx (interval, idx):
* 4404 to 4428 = 4424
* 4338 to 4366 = 4352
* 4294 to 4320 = 4313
